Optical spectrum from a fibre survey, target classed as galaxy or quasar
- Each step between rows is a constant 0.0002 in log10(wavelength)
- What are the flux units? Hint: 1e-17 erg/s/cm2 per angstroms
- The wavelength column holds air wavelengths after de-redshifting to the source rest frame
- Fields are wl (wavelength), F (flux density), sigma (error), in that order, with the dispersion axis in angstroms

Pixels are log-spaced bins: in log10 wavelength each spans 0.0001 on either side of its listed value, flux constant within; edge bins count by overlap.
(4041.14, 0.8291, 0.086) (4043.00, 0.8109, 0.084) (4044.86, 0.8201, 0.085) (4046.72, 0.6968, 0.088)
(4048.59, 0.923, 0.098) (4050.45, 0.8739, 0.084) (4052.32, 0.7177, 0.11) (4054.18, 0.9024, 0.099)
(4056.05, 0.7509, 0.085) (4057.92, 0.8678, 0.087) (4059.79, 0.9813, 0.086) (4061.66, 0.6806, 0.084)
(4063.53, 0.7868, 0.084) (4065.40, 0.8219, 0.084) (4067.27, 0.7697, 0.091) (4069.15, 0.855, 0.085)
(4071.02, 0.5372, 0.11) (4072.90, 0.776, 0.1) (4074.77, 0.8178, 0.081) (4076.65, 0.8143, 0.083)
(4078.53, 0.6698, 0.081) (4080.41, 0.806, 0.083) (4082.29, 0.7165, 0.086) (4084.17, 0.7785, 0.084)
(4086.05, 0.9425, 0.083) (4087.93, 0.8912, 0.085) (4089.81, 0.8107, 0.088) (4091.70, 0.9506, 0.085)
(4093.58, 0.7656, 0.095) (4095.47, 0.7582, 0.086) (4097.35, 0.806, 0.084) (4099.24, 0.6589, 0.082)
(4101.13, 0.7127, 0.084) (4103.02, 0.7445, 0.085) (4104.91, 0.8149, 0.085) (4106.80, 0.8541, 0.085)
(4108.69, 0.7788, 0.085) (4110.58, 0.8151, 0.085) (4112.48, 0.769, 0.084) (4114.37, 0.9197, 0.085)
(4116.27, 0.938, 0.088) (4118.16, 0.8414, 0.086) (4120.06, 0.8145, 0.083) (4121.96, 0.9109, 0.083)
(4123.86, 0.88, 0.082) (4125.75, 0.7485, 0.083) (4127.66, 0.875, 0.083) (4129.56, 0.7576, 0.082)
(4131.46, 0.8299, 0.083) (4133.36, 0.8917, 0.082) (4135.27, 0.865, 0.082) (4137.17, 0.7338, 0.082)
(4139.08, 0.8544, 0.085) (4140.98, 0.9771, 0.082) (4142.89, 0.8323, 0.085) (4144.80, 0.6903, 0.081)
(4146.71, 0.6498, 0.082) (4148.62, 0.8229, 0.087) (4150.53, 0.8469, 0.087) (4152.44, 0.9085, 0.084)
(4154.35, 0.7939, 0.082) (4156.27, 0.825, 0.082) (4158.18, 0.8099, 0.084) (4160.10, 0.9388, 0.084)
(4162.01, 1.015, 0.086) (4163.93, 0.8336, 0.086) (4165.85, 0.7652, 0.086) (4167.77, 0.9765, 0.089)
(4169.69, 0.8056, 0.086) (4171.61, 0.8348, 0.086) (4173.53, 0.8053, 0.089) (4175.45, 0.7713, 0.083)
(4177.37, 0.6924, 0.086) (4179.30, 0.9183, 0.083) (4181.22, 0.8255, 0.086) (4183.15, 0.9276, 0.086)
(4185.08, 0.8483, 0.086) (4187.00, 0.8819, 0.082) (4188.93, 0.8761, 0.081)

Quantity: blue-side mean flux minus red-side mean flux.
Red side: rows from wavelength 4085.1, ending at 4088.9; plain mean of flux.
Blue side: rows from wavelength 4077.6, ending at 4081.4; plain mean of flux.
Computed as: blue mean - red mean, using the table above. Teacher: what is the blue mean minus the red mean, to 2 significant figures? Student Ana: -0.18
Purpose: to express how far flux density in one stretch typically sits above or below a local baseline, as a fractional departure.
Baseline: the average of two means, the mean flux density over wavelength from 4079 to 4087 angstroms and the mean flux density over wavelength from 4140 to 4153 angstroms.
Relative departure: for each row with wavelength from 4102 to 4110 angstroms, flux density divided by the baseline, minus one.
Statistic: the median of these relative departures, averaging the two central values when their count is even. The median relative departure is -0.02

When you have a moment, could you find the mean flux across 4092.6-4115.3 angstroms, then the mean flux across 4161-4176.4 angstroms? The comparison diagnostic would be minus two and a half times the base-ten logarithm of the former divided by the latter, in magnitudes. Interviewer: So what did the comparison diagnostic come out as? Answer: 0.09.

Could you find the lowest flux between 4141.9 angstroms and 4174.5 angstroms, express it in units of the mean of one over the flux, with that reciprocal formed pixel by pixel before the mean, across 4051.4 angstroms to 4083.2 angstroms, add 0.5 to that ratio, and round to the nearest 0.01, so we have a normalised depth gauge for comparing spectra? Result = 1.00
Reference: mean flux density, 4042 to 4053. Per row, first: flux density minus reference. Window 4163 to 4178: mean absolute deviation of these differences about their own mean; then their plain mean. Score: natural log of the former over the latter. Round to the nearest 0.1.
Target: 2.7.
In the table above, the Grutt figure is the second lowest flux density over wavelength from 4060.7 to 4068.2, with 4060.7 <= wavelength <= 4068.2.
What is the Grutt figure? 0.7697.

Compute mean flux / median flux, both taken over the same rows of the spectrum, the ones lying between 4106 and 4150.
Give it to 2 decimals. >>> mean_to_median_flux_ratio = 1.00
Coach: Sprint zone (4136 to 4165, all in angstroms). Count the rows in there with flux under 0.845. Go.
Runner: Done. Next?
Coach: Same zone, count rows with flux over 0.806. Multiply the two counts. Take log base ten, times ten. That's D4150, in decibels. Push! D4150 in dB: 19.96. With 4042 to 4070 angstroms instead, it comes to 19.08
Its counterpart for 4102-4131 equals 19.54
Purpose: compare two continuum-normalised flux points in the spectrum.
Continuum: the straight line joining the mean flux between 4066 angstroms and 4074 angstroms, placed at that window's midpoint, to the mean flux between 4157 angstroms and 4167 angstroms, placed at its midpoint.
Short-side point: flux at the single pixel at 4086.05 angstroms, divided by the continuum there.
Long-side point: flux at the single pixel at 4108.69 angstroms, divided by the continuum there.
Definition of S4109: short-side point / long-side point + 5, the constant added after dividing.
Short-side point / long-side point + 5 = 6.26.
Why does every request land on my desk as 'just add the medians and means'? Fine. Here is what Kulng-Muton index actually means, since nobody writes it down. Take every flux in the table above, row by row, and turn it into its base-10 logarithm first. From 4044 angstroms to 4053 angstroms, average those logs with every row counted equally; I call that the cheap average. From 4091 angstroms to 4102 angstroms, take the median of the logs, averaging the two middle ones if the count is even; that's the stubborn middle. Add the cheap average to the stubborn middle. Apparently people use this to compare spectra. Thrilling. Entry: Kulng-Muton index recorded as -0.21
